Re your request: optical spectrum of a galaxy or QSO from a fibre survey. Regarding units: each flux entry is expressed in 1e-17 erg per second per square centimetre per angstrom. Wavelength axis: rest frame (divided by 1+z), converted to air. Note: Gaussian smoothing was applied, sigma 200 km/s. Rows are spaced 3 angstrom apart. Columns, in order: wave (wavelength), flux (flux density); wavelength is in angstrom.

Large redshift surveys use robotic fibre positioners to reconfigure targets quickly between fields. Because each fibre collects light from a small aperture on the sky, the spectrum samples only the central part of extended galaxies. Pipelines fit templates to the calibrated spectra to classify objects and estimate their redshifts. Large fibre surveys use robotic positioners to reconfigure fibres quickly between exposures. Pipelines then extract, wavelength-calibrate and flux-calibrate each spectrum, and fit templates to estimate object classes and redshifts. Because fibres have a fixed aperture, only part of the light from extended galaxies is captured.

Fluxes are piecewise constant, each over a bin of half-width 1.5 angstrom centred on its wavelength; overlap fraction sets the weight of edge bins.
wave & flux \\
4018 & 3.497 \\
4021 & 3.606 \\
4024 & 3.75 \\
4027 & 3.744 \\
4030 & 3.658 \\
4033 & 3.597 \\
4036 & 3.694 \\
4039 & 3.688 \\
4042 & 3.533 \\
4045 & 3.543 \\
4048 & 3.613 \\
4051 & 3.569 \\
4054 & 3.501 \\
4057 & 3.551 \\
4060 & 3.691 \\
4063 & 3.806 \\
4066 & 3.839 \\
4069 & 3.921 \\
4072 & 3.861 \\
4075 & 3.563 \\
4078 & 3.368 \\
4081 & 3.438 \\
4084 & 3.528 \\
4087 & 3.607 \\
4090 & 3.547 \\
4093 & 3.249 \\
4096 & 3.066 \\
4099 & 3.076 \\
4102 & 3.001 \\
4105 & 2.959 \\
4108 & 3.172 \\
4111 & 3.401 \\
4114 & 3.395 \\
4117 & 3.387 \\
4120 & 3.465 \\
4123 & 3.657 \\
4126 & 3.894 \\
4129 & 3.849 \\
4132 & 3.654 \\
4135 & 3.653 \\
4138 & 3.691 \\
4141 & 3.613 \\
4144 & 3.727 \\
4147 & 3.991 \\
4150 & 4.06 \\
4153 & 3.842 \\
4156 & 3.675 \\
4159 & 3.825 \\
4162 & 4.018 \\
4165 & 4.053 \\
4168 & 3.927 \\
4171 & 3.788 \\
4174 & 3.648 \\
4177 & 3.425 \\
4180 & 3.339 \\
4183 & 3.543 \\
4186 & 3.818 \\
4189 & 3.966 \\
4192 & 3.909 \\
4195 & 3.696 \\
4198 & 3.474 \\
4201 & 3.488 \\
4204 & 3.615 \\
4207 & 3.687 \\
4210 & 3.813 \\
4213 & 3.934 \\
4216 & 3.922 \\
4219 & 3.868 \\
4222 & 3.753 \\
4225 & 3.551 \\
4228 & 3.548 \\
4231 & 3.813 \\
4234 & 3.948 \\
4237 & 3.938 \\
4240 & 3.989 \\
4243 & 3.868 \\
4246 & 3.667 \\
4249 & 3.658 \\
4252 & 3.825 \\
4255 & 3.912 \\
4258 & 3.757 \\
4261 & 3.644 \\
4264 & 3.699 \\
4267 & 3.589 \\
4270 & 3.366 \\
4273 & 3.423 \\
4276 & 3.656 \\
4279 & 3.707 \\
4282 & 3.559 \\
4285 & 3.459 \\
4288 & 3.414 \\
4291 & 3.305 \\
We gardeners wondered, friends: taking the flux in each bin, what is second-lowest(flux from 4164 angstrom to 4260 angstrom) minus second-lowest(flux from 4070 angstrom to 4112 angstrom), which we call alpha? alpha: 0.4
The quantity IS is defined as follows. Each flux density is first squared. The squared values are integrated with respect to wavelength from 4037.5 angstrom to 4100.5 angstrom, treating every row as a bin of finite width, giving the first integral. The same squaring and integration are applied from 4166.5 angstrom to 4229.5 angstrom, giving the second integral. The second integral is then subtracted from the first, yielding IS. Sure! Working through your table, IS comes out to -68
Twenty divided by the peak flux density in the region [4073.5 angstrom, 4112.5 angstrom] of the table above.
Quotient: 5.54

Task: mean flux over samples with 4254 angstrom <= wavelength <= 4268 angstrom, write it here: 3.72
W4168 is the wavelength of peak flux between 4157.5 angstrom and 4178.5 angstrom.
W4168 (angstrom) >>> 4165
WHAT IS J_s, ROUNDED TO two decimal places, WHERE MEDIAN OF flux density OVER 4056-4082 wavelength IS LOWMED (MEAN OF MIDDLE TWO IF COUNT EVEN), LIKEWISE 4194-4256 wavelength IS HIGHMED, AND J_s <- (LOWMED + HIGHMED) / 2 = 3.75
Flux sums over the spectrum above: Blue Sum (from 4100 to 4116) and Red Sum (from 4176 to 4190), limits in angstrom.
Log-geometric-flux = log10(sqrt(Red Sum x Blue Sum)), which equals 1.23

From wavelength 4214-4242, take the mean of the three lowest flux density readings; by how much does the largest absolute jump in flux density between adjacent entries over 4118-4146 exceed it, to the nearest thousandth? -3.380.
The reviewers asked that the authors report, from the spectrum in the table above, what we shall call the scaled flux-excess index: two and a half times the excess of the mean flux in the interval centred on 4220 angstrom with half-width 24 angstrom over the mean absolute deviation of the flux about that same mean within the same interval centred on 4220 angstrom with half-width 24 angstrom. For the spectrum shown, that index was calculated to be 9.0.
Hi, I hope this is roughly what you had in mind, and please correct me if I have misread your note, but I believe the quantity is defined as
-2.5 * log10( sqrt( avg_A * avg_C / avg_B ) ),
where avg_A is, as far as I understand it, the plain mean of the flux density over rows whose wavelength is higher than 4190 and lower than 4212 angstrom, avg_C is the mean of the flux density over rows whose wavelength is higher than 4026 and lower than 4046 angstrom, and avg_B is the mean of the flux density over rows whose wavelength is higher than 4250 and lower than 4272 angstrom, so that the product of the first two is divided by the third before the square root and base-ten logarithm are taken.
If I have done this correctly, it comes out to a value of -0.70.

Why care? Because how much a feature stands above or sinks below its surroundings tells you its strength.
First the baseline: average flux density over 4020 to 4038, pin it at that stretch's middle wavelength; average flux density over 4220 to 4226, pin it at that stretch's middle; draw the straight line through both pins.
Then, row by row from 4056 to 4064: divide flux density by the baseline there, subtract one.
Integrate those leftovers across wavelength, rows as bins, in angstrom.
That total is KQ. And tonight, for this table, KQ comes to 0.0 angstrom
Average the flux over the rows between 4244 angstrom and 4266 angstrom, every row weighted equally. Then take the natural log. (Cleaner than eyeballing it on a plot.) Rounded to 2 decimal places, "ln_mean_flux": 1.32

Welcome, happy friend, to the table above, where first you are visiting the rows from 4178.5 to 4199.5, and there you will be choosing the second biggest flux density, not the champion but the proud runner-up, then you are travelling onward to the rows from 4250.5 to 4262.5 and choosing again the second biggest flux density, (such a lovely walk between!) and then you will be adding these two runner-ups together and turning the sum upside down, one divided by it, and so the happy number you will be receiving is 0.129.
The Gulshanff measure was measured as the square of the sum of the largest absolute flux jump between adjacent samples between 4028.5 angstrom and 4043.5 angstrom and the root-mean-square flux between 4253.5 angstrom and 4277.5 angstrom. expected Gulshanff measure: 14.4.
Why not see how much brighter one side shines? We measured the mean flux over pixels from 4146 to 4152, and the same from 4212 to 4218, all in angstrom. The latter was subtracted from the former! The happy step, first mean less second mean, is 0.1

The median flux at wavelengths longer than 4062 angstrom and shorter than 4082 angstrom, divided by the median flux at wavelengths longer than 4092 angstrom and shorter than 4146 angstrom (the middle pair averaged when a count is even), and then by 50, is 0.0222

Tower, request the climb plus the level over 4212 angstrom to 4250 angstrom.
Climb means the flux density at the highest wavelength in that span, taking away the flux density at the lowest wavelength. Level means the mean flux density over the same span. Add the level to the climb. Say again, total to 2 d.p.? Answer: 3.53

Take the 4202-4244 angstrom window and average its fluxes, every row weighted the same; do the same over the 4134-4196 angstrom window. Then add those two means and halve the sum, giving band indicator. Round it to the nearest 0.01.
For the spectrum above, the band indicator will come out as 3.79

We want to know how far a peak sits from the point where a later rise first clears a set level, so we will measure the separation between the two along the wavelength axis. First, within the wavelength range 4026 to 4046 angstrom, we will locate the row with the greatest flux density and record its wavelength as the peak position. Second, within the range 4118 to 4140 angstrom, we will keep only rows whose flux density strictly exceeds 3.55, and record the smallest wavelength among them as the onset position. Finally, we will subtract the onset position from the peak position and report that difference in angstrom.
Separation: -96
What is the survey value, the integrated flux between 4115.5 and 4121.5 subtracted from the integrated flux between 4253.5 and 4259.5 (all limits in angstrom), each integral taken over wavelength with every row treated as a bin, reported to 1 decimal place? 2.5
